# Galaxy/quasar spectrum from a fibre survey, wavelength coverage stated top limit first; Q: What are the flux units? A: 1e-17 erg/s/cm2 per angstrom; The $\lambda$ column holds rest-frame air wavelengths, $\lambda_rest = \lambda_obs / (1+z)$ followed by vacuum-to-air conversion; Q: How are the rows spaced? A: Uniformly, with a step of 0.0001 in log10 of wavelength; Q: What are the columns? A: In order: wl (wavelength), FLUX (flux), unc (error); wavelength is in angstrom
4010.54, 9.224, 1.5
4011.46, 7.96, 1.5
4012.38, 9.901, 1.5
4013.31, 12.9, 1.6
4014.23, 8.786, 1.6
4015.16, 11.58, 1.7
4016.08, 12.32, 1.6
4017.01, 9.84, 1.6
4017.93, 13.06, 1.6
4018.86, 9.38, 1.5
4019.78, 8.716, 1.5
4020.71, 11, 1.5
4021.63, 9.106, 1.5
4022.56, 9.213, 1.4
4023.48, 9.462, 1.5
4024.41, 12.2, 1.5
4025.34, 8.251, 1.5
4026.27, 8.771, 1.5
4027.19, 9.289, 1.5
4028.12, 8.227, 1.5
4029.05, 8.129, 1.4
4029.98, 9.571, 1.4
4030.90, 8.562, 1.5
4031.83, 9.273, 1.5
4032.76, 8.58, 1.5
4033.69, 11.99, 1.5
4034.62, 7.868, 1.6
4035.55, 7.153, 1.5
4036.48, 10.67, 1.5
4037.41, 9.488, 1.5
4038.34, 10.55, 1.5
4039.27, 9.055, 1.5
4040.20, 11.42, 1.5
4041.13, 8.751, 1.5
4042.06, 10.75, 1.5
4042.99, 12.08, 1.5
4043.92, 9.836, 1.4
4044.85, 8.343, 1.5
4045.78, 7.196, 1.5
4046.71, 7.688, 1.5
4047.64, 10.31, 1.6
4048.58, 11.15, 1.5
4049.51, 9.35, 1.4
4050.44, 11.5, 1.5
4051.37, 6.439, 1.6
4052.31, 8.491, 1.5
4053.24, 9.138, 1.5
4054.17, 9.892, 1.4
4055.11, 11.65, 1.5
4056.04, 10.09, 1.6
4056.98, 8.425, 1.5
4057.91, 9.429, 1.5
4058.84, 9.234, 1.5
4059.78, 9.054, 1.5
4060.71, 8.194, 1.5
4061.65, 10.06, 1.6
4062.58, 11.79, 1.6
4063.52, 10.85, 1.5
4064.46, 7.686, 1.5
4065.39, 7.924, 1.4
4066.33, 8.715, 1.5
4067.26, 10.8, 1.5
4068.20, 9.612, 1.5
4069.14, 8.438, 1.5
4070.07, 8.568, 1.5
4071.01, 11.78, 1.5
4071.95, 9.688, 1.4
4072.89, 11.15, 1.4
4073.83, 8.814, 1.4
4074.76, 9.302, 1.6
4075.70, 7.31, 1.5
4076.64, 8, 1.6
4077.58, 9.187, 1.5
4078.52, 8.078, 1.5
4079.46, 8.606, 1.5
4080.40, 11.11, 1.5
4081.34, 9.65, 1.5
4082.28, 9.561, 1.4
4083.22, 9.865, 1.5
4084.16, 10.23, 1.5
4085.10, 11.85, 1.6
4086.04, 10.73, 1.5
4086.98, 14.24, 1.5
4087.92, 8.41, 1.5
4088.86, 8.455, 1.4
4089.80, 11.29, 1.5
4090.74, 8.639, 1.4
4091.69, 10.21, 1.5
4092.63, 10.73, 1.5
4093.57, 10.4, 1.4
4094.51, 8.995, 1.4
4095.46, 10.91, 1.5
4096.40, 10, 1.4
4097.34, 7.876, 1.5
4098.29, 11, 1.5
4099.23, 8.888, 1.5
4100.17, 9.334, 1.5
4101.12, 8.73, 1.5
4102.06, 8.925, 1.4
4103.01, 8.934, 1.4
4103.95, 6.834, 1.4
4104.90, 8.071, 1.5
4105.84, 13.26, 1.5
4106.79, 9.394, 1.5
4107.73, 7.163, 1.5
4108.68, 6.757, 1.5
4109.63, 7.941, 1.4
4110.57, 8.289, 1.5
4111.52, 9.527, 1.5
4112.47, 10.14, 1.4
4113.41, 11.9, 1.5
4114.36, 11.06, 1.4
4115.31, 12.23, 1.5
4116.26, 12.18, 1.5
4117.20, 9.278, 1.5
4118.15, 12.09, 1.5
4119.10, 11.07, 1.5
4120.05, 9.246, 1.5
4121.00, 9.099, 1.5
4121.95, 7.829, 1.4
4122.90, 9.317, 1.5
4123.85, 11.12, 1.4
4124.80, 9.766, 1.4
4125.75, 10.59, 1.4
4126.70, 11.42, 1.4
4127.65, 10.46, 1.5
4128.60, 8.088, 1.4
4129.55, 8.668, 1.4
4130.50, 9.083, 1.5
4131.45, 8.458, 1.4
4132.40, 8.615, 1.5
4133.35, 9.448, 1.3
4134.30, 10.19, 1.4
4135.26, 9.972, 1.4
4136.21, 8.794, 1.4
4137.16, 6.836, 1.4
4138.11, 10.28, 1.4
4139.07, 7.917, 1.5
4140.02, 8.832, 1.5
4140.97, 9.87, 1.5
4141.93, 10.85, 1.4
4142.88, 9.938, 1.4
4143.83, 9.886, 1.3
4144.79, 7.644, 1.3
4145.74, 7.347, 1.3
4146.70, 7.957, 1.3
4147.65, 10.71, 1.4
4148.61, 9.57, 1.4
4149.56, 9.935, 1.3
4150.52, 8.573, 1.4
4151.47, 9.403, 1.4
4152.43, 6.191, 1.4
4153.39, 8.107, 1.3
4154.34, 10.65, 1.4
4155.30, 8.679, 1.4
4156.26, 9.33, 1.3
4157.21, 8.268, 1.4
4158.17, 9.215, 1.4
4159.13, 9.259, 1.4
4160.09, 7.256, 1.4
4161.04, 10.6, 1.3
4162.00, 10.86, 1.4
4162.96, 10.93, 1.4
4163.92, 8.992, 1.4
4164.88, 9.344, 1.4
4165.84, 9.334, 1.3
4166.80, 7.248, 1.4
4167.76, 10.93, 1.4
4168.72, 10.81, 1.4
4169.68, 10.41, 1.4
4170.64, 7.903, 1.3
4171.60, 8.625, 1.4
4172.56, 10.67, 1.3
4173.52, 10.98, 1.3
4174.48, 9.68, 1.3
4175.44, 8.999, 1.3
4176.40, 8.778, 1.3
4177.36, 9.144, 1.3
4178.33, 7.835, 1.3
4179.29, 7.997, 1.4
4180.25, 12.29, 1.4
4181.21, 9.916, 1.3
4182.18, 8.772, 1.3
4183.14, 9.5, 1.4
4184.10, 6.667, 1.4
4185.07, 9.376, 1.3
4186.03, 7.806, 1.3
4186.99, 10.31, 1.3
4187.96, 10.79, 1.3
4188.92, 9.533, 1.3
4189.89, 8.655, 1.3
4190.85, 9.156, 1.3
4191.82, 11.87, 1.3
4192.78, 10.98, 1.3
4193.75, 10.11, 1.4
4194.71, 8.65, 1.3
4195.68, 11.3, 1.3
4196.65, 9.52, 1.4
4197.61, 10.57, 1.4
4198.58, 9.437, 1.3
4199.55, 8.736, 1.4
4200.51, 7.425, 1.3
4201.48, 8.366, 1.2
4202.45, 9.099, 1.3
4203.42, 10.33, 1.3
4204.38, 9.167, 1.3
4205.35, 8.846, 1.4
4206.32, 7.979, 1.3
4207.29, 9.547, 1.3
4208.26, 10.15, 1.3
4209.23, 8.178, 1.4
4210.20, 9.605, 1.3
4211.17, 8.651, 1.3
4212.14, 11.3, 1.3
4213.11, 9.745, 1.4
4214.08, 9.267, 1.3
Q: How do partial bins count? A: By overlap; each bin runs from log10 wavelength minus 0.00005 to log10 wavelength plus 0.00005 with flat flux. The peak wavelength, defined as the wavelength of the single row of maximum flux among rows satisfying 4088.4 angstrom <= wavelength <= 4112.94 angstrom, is 4105.84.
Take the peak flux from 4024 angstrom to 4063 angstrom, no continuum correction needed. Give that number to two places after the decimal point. 12.20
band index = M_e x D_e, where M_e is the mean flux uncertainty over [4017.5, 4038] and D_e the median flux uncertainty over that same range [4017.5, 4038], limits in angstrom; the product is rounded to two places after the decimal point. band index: 2.24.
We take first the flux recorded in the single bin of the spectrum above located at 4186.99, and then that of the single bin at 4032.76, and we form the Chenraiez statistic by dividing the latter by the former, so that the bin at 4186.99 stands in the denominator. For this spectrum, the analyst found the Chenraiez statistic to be 0.83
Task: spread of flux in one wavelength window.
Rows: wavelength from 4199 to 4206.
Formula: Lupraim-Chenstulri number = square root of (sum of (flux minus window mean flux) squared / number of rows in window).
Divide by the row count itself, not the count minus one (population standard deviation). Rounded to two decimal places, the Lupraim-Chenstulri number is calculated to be 0.81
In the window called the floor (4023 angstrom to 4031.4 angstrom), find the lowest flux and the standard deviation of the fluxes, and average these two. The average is 4.7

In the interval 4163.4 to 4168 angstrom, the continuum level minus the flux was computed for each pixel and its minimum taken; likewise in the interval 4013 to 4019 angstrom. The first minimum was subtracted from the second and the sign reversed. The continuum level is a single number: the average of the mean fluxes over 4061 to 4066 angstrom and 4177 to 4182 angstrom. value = 2.1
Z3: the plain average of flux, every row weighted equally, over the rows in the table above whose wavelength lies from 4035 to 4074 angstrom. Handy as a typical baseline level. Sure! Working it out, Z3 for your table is 9.6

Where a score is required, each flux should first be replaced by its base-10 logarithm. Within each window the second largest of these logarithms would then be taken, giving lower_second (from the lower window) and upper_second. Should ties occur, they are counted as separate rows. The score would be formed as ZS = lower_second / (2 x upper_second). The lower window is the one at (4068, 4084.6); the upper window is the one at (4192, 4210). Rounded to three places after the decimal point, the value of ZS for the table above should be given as 0.503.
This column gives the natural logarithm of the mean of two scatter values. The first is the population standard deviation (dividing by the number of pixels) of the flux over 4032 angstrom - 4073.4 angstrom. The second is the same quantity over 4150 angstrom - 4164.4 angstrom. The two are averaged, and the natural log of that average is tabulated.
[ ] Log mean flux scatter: 0.32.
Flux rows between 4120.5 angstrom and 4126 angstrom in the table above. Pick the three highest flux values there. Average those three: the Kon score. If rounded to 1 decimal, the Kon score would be 10.5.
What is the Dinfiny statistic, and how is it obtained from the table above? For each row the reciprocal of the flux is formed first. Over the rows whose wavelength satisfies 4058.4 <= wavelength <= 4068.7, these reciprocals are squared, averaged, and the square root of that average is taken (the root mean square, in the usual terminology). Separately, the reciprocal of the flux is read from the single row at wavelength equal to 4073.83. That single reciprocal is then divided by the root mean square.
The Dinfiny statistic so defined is 1.04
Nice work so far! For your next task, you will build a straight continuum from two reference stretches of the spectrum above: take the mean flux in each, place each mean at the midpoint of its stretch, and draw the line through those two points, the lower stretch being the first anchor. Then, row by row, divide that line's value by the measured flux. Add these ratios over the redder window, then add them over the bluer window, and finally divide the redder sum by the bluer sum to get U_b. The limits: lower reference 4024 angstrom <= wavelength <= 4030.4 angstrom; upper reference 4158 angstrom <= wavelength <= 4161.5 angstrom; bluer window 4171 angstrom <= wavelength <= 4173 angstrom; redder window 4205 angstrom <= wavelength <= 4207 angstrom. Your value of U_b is 1.13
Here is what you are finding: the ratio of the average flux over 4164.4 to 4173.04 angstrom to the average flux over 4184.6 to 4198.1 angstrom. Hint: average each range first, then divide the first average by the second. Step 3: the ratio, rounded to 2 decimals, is 0.96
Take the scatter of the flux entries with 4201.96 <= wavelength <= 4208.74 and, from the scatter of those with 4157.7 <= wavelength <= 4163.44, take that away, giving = 0.6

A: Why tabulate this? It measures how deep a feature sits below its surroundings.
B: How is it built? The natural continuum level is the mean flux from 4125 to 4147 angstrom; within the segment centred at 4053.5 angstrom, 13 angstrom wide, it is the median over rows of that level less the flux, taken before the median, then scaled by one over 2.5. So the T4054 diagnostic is -0.08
